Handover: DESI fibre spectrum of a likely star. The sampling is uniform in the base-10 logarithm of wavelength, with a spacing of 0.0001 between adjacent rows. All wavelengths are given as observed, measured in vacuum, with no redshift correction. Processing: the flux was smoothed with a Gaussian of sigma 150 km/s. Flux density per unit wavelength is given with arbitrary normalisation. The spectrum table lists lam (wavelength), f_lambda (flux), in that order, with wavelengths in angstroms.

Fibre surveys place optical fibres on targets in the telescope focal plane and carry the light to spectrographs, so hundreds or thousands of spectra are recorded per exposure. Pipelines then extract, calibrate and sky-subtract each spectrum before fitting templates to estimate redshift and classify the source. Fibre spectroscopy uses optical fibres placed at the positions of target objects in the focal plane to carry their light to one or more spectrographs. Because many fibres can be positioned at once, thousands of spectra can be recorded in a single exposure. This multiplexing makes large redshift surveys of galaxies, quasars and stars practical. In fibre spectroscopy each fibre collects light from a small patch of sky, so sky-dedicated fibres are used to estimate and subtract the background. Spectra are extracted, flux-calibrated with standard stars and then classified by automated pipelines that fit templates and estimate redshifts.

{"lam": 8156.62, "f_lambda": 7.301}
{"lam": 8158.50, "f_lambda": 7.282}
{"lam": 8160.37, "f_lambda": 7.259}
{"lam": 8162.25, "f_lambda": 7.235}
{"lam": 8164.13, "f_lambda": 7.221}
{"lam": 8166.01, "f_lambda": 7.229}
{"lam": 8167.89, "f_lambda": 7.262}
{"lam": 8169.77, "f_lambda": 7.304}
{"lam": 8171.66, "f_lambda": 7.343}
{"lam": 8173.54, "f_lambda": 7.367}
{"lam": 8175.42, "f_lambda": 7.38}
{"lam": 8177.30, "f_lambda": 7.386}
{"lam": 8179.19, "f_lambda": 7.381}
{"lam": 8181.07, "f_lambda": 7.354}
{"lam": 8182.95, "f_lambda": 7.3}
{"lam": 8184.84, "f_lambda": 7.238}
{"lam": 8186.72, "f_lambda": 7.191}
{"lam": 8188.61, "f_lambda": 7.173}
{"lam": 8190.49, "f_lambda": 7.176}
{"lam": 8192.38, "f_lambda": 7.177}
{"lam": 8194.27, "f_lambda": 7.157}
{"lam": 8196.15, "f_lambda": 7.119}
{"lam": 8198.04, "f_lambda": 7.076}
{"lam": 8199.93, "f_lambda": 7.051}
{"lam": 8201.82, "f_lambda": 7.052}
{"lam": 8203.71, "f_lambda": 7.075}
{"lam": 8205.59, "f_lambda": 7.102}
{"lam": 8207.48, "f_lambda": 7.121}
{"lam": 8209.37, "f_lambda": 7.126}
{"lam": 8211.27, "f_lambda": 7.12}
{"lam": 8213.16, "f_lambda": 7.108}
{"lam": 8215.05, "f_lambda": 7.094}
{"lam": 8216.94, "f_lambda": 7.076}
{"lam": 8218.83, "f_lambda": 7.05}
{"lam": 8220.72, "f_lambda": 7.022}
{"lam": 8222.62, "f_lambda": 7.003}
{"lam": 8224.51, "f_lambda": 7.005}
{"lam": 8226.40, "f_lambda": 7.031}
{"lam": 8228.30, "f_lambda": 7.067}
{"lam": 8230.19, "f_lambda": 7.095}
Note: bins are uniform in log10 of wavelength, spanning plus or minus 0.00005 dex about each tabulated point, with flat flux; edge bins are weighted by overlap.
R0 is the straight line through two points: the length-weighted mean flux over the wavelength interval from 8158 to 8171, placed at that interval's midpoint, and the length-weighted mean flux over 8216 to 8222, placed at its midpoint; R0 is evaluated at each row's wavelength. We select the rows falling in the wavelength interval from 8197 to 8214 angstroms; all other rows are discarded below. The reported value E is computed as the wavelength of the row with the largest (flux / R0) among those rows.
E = 8211.27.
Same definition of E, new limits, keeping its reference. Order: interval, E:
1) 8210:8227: 8211.27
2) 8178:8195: 8179.19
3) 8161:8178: 8177.30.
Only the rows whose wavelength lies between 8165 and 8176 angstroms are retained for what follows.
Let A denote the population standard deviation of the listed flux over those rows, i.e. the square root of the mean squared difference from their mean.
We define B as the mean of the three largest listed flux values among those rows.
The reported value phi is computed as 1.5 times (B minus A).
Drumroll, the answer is 10.96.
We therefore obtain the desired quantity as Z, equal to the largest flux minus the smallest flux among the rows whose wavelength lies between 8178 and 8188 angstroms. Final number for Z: 0.190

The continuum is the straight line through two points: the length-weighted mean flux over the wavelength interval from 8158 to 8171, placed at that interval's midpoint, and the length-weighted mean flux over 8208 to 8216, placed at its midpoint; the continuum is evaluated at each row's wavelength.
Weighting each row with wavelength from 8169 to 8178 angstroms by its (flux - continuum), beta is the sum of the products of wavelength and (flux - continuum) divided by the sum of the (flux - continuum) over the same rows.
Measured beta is 8174.3 angstroms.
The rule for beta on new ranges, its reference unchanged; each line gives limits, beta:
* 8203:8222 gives 8213.2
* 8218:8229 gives 8222.3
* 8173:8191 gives 8178.3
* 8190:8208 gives 8200.7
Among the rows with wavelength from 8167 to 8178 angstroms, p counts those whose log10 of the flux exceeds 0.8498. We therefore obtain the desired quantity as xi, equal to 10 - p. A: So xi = 4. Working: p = 6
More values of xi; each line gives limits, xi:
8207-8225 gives 5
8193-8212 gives 4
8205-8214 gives 5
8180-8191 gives 4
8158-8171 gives 3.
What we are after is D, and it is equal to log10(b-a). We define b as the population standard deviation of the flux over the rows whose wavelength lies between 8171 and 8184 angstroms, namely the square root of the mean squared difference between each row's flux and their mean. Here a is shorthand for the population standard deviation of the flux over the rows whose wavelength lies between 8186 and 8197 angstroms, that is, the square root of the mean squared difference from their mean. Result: -2.31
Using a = 0.023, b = 0.028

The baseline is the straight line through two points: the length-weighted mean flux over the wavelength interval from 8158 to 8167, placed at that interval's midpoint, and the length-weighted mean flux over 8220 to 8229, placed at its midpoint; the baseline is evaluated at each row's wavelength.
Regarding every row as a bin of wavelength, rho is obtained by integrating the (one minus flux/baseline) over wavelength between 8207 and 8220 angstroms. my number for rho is -0.07 angstroms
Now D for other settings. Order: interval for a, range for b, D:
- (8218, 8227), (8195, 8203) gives -1.99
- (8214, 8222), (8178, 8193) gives -1.28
